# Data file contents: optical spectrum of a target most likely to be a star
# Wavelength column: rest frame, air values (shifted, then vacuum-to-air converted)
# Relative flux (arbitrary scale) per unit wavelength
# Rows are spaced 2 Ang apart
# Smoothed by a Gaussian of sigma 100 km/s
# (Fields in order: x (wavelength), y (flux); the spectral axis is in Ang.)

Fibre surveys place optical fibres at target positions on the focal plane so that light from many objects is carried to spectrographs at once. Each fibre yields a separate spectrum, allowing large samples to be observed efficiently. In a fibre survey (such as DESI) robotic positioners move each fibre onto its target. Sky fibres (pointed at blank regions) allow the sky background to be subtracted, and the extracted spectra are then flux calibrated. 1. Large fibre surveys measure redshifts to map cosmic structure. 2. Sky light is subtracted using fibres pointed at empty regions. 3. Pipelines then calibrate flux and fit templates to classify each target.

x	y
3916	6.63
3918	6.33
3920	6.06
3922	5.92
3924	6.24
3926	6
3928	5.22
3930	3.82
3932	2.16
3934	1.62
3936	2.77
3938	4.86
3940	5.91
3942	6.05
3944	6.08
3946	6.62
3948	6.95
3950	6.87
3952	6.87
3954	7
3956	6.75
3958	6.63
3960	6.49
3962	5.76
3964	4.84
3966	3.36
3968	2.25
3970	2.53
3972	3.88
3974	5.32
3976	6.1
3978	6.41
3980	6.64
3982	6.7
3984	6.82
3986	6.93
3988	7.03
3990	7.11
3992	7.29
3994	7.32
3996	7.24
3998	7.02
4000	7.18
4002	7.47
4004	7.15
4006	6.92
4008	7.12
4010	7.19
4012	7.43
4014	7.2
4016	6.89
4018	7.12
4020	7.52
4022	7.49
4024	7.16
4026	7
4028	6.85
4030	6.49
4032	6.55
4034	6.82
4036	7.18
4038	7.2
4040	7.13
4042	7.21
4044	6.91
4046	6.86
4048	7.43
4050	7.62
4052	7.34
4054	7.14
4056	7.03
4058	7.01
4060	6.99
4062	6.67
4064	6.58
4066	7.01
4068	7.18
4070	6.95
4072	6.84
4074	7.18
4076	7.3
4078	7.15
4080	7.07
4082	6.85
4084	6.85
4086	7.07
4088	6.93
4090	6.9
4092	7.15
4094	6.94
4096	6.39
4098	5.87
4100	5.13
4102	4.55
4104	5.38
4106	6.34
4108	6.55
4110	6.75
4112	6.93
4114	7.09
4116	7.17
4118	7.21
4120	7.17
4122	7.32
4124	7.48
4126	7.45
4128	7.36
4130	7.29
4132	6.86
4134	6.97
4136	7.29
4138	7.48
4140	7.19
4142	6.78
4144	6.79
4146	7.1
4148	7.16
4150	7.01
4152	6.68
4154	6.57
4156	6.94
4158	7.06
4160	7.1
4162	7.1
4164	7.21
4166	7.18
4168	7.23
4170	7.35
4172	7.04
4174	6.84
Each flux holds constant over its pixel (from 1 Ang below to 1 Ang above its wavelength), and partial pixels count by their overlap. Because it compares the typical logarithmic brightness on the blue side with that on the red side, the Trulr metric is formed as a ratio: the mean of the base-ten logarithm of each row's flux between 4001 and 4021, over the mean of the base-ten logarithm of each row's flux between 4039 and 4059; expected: 1.00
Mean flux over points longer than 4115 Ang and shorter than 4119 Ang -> 7.19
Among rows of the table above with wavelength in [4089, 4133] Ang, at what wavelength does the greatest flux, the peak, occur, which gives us 4124 Ang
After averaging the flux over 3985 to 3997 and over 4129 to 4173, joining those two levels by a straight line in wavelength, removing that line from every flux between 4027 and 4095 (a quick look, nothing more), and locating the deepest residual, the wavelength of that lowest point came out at 4030 Ang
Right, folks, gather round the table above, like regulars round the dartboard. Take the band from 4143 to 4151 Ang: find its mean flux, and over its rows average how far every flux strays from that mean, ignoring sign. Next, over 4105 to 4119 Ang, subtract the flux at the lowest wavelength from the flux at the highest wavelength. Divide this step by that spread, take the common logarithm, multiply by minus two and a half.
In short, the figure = -2.2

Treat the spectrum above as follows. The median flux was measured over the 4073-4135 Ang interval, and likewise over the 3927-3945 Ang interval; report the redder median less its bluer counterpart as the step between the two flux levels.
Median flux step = 2.1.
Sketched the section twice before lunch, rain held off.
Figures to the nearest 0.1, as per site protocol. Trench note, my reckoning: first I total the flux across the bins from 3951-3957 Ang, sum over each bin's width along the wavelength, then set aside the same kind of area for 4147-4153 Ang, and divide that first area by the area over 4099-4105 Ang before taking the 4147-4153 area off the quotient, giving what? -40.3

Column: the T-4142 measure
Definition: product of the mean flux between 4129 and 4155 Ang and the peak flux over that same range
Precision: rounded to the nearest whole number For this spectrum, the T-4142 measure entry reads 52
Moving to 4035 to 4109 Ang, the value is 52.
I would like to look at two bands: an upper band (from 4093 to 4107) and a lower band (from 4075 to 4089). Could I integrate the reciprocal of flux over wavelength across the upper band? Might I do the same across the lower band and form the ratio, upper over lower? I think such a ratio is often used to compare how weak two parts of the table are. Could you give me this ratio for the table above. 1.2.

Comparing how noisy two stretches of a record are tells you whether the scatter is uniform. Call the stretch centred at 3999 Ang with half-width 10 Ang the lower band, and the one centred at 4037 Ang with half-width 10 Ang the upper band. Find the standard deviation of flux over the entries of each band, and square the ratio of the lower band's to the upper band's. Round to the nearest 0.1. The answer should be 0.4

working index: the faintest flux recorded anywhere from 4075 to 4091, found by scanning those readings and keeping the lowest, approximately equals 6.85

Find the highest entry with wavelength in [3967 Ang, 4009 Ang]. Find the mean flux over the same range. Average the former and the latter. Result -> 6.9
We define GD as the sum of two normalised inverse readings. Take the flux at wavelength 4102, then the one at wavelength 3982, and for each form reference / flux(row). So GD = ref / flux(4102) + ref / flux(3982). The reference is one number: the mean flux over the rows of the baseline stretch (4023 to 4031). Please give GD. 2.54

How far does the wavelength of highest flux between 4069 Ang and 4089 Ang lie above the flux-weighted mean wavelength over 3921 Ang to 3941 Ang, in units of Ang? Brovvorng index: 145.9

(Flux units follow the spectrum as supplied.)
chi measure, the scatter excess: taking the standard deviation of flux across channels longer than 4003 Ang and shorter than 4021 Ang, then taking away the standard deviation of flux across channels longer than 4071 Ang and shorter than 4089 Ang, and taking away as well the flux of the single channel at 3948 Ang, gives -6.9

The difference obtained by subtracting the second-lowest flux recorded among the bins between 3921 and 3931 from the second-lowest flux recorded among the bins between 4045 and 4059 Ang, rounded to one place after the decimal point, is 1.8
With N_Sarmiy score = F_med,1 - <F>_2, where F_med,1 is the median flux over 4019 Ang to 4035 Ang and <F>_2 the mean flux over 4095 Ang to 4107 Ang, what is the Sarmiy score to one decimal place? 1.3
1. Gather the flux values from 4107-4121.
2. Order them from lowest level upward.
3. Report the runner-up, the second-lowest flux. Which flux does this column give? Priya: 6.75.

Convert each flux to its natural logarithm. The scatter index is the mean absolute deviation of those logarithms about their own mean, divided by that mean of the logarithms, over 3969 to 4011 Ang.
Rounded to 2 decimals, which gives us 0.08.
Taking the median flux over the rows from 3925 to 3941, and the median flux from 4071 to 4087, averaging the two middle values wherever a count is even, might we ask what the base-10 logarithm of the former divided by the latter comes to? -0.212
